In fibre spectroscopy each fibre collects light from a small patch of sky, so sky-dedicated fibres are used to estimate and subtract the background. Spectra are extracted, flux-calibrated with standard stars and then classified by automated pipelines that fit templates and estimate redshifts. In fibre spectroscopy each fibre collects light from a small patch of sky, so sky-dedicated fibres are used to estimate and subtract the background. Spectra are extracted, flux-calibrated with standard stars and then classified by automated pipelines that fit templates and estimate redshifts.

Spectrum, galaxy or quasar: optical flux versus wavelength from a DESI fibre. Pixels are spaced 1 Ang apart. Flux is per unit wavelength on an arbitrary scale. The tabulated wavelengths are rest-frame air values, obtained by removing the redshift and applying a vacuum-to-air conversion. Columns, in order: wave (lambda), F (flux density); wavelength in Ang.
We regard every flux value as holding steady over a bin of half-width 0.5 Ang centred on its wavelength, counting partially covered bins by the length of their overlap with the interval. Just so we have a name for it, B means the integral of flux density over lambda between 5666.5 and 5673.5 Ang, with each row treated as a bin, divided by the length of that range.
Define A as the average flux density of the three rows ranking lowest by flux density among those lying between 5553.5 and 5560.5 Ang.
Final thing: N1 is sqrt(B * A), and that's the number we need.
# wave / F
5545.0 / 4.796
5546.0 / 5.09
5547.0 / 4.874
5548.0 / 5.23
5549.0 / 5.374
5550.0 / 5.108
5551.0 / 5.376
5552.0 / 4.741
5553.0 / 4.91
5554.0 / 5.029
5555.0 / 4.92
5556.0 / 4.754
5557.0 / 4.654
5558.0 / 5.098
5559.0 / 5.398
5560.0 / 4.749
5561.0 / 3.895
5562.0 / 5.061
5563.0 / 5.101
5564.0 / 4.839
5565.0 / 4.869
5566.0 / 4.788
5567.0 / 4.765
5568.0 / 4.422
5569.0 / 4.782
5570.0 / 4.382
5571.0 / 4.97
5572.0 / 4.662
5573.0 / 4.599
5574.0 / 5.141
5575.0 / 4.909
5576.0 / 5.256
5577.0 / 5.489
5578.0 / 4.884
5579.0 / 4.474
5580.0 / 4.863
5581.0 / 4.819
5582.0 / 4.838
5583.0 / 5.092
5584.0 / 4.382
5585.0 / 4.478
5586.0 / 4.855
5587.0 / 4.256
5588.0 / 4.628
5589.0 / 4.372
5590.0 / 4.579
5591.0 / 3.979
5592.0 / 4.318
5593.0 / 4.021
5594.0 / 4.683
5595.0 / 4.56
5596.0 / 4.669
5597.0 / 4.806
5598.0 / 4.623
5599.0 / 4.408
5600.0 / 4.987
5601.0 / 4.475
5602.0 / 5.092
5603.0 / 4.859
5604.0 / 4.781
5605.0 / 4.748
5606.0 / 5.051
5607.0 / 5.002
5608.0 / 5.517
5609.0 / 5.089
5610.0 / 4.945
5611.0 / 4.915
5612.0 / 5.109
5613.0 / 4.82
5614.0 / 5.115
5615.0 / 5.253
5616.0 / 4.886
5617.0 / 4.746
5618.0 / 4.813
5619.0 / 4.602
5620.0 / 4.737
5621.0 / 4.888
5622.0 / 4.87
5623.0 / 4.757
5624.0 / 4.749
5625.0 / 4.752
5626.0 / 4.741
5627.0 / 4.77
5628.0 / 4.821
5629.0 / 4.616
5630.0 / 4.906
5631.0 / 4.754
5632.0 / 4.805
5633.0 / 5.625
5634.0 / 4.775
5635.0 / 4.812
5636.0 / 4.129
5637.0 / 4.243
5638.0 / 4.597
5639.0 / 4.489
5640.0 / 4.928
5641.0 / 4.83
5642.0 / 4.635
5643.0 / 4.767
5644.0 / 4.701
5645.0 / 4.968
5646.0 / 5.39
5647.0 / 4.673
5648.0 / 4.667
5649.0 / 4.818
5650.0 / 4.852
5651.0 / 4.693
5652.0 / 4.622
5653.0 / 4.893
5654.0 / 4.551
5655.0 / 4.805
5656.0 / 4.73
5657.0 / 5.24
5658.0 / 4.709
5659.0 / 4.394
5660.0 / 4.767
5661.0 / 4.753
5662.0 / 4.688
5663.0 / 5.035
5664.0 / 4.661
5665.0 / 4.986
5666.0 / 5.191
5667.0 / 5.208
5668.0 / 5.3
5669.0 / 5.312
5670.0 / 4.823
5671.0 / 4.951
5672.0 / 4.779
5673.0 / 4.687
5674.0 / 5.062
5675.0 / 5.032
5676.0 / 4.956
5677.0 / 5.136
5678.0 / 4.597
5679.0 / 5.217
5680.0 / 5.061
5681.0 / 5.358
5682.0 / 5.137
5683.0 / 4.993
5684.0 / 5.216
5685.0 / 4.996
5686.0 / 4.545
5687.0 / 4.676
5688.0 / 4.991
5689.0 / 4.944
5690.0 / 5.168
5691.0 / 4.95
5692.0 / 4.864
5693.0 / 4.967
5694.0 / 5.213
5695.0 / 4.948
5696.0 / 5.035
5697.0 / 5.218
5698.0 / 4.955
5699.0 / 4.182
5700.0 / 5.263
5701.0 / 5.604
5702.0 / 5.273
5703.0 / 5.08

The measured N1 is 4.86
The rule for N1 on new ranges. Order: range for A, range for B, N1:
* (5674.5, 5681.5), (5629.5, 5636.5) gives 4.85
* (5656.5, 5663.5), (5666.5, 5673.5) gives 4.80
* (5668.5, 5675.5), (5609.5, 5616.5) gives 4.88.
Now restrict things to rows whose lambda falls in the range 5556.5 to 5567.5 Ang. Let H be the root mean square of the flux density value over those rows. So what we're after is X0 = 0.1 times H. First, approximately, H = 4.85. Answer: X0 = 0.4851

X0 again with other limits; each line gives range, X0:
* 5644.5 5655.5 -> 0.4817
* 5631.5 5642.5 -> 0.4730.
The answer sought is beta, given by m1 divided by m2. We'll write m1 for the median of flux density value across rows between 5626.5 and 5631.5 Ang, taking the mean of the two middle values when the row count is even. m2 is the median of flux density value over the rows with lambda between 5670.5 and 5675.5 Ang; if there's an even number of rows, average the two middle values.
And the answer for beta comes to 0.96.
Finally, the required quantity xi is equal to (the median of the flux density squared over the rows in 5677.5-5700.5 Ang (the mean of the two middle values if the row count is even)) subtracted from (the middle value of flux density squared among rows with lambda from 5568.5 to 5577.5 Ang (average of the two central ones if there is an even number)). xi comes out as -0.8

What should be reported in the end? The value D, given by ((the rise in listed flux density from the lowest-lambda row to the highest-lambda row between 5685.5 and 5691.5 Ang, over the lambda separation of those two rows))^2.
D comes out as 0.007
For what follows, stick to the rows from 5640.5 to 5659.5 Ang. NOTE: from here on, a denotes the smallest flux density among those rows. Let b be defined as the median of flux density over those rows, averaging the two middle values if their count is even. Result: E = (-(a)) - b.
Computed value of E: -9.12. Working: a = 4.394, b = 4.73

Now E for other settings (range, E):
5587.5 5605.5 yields -8.60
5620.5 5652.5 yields -8.89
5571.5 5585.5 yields -9.23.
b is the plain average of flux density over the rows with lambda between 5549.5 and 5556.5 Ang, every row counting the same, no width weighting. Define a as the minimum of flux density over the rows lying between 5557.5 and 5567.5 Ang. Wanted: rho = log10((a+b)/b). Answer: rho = 0.251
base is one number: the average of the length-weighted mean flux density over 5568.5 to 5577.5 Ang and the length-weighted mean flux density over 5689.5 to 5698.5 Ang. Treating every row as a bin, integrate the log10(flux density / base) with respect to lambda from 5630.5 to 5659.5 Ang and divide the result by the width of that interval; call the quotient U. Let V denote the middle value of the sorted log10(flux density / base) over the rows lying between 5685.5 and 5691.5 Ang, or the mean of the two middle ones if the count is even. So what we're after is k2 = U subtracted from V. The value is 0.017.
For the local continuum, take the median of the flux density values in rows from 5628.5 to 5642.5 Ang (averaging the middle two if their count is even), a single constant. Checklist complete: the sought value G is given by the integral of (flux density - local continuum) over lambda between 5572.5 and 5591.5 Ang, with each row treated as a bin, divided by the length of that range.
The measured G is -0.03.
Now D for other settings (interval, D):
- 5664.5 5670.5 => 0.001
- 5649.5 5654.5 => 0.006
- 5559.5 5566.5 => 0.000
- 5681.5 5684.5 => 0.002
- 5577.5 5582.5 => 0.000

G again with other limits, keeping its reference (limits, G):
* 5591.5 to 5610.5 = 0.01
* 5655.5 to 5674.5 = 0.14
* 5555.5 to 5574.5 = 0.02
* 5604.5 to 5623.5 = 0.18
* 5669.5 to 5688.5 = 0.19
